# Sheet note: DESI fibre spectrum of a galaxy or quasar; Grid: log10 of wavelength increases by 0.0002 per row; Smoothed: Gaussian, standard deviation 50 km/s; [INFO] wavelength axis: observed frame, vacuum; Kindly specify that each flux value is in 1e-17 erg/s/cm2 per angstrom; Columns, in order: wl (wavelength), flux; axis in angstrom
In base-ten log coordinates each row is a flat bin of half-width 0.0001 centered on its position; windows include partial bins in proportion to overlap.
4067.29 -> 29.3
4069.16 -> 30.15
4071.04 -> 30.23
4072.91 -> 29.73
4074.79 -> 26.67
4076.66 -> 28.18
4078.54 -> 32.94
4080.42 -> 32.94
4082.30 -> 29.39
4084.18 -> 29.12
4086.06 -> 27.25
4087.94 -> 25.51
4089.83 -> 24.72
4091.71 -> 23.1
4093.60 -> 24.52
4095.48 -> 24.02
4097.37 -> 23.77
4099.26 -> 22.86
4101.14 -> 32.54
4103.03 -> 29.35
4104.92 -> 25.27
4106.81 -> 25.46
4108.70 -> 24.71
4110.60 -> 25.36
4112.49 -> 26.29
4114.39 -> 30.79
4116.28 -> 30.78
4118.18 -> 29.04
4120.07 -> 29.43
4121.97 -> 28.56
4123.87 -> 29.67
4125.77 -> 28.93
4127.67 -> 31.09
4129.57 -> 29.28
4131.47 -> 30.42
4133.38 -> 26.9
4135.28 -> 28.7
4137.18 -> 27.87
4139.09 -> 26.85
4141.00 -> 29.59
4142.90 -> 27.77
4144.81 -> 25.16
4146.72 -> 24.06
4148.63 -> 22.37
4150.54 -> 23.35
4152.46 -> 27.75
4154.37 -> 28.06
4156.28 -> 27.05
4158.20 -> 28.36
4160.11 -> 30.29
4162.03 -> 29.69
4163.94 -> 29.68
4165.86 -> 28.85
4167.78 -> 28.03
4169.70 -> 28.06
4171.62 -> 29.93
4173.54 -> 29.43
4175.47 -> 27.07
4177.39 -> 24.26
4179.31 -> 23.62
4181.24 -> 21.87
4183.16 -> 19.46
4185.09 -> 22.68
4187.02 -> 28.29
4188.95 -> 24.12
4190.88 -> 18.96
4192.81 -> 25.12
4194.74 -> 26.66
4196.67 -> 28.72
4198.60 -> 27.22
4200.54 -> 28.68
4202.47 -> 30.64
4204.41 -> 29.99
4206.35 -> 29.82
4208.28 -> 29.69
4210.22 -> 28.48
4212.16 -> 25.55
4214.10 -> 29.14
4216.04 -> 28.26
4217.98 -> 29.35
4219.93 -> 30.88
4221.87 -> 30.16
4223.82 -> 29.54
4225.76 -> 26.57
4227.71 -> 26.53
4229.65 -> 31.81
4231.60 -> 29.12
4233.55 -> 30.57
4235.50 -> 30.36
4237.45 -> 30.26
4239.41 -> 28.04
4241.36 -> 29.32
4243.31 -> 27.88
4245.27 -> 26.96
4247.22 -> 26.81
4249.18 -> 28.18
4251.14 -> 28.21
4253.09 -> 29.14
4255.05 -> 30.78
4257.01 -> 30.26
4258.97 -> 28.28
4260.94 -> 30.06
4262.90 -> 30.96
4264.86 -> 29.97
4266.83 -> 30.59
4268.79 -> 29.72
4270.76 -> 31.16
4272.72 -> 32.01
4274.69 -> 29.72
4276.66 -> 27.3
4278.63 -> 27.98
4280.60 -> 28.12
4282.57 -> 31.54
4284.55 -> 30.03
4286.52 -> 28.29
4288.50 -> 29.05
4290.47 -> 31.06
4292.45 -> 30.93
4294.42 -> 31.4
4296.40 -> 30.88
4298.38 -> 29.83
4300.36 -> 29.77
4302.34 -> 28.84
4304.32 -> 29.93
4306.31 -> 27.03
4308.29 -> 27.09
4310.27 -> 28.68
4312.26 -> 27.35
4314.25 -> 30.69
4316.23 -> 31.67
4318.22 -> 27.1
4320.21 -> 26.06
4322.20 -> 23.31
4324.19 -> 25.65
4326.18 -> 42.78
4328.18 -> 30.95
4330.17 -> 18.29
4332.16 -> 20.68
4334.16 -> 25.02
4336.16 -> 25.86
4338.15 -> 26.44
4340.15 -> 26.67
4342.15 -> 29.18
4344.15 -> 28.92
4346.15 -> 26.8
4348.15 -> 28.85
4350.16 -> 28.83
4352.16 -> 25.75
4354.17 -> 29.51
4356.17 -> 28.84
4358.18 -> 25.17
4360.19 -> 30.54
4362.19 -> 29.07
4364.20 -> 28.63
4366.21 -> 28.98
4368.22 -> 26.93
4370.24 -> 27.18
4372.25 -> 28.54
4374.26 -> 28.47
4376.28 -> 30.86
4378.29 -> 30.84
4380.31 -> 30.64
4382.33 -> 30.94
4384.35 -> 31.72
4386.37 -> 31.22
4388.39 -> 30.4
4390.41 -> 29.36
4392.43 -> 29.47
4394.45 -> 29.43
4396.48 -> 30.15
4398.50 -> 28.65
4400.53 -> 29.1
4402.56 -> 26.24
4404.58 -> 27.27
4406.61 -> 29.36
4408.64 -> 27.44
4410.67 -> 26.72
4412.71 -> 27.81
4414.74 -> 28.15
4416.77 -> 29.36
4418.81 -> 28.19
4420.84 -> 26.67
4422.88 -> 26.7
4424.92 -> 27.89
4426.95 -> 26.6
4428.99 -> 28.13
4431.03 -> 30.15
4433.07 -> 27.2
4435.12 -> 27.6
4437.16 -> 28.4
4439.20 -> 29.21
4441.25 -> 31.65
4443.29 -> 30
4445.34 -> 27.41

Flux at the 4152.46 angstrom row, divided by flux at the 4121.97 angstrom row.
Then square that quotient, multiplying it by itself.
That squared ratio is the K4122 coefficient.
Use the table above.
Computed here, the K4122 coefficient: 0.9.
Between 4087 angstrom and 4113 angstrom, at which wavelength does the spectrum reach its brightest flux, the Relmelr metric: 4101.14 angstrom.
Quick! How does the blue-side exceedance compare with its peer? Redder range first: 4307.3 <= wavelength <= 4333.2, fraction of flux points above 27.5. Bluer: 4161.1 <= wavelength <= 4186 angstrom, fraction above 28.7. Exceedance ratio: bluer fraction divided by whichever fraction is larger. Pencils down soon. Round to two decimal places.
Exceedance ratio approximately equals 1.00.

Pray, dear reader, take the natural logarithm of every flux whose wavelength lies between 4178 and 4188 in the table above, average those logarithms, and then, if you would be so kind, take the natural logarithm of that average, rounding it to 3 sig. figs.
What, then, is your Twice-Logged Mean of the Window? 1.14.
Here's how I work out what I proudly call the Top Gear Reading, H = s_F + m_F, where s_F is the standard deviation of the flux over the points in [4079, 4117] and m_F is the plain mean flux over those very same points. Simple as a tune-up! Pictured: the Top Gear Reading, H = 30.0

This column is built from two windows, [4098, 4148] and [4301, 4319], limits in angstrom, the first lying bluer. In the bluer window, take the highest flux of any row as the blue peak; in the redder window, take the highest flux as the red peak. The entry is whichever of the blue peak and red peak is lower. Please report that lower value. 31.7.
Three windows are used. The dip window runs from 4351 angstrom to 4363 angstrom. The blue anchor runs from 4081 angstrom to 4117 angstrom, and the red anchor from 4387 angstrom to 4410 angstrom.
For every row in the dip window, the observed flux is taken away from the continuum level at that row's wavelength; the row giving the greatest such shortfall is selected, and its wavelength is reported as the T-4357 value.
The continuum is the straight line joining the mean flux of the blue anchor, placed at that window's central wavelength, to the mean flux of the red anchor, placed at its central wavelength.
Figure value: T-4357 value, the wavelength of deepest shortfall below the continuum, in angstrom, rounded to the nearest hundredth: 4358.18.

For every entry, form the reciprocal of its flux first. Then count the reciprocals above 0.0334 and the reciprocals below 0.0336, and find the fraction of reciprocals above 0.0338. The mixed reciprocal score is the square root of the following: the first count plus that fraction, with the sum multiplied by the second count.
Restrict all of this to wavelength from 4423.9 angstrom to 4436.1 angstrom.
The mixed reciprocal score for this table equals 2.42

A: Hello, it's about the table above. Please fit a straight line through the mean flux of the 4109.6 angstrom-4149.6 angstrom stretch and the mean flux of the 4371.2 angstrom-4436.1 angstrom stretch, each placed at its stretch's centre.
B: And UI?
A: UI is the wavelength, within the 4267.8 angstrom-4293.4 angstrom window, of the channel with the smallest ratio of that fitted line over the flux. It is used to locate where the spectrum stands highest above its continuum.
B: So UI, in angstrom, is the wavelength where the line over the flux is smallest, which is 4272.72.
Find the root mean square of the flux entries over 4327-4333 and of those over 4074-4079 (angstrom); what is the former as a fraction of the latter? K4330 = 0.81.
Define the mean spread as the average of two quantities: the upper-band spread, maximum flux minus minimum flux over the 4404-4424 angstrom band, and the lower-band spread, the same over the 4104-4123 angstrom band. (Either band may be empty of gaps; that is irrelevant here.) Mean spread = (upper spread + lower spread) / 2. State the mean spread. 4.4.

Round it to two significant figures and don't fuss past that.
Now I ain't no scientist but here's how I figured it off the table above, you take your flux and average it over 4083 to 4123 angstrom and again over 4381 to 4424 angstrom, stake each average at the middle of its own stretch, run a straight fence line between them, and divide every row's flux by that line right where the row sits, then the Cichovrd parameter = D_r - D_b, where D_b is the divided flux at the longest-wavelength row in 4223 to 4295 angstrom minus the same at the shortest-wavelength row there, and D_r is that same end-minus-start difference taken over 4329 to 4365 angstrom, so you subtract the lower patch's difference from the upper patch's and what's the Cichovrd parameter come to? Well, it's 0.31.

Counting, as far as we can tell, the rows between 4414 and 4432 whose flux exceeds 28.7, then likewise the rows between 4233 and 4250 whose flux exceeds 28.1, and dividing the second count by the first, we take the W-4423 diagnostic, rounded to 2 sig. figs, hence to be 2.5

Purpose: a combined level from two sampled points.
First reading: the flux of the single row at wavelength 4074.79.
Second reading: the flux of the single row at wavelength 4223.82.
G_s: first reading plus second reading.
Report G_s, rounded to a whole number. 56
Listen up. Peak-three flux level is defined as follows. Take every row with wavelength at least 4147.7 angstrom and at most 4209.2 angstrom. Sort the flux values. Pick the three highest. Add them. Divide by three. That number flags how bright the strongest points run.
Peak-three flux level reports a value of 30.3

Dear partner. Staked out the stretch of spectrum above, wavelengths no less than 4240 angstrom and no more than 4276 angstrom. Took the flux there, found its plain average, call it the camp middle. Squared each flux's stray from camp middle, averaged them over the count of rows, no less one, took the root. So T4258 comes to 1.4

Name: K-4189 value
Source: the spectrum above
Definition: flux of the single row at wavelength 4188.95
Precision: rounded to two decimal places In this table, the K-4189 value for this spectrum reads 24.12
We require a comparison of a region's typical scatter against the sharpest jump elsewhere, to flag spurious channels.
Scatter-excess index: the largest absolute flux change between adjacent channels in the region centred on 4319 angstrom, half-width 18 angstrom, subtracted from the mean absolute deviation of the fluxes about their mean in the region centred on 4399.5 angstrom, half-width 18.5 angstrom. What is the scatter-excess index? -16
